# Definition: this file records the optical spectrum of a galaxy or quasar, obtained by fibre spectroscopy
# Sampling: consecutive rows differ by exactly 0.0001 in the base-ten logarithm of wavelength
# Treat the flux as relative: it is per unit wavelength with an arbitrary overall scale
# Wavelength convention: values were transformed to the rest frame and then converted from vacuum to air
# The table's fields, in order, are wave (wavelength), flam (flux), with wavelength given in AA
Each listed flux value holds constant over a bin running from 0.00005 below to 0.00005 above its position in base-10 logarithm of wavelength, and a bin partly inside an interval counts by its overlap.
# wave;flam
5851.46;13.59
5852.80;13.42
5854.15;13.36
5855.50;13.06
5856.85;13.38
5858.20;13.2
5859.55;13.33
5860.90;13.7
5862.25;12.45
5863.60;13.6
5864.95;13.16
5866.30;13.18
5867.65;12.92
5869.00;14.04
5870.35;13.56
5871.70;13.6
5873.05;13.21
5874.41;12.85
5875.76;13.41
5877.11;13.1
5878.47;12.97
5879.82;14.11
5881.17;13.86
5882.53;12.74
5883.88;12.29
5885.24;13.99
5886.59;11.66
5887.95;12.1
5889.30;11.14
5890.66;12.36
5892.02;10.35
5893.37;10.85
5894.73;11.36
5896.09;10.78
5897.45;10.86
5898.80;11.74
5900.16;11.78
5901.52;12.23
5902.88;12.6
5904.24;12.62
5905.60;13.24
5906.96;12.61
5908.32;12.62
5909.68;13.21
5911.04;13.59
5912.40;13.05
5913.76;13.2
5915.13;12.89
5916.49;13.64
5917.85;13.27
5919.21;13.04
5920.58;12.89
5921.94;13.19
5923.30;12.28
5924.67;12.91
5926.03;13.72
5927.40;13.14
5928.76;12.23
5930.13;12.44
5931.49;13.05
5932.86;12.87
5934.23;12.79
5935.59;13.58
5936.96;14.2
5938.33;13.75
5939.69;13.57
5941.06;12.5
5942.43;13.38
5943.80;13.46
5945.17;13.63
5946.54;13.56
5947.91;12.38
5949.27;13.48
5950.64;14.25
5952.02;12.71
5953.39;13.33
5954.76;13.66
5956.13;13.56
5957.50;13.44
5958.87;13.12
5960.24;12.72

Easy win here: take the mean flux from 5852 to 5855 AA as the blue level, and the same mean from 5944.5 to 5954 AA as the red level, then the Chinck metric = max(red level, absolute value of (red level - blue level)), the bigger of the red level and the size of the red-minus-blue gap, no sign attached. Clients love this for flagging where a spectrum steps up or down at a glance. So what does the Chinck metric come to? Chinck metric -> 13.33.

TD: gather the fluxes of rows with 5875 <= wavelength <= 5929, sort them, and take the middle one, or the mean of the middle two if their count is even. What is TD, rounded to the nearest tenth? 12.8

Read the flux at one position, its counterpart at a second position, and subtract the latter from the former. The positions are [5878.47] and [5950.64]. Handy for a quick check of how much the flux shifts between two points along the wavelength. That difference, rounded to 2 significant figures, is -1.3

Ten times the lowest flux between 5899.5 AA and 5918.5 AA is 118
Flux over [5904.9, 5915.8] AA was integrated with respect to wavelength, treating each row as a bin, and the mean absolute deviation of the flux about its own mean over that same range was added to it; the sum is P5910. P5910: 142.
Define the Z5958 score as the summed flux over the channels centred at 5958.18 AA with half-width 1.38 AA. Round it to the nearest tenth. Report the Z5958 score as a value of 26.6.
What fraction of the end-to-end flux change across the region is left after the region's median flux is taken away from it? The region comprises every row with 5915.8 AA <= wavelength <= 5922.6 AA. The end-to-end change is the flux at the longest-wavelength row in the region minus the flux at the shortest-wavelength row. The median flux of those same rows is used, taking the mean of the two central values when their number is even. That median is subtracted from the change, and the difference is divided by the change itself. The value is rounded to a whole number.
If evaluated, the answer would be 30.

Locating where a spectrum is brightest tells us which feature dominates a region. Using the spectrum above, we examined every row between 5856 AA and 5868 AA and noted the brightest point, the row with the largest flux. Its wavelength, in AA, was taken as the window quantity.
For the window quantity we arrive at 5860.90 AA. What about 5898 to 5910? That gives 5905.60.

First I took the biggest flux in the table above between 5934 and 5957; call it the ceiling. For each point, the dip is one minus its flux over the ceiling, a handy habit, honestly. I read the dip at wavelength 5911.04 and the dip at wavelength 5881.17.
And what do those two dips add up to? 0.07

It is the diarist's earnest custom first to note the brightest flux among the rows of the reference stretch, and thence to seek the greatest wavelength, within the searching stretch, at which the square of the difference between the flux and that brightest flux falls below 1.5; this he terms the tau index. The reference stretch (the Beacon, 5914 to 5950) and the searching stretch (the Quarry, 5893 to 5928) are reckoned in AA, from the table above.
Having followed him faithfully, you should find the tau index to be 5927.40 AA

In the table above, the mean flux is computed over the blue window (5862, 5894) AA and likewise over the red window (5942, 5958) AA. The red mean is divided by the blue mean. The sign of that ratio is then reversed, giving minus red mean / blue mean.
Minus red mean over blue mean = -1.05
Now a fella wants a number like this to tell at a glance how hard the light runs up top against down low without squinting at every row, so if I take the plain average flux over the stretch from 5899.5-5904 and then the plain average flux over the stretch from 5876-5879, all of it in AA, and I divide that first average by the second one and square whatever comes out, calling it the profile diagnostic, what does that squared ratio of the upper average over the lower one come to 0.88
